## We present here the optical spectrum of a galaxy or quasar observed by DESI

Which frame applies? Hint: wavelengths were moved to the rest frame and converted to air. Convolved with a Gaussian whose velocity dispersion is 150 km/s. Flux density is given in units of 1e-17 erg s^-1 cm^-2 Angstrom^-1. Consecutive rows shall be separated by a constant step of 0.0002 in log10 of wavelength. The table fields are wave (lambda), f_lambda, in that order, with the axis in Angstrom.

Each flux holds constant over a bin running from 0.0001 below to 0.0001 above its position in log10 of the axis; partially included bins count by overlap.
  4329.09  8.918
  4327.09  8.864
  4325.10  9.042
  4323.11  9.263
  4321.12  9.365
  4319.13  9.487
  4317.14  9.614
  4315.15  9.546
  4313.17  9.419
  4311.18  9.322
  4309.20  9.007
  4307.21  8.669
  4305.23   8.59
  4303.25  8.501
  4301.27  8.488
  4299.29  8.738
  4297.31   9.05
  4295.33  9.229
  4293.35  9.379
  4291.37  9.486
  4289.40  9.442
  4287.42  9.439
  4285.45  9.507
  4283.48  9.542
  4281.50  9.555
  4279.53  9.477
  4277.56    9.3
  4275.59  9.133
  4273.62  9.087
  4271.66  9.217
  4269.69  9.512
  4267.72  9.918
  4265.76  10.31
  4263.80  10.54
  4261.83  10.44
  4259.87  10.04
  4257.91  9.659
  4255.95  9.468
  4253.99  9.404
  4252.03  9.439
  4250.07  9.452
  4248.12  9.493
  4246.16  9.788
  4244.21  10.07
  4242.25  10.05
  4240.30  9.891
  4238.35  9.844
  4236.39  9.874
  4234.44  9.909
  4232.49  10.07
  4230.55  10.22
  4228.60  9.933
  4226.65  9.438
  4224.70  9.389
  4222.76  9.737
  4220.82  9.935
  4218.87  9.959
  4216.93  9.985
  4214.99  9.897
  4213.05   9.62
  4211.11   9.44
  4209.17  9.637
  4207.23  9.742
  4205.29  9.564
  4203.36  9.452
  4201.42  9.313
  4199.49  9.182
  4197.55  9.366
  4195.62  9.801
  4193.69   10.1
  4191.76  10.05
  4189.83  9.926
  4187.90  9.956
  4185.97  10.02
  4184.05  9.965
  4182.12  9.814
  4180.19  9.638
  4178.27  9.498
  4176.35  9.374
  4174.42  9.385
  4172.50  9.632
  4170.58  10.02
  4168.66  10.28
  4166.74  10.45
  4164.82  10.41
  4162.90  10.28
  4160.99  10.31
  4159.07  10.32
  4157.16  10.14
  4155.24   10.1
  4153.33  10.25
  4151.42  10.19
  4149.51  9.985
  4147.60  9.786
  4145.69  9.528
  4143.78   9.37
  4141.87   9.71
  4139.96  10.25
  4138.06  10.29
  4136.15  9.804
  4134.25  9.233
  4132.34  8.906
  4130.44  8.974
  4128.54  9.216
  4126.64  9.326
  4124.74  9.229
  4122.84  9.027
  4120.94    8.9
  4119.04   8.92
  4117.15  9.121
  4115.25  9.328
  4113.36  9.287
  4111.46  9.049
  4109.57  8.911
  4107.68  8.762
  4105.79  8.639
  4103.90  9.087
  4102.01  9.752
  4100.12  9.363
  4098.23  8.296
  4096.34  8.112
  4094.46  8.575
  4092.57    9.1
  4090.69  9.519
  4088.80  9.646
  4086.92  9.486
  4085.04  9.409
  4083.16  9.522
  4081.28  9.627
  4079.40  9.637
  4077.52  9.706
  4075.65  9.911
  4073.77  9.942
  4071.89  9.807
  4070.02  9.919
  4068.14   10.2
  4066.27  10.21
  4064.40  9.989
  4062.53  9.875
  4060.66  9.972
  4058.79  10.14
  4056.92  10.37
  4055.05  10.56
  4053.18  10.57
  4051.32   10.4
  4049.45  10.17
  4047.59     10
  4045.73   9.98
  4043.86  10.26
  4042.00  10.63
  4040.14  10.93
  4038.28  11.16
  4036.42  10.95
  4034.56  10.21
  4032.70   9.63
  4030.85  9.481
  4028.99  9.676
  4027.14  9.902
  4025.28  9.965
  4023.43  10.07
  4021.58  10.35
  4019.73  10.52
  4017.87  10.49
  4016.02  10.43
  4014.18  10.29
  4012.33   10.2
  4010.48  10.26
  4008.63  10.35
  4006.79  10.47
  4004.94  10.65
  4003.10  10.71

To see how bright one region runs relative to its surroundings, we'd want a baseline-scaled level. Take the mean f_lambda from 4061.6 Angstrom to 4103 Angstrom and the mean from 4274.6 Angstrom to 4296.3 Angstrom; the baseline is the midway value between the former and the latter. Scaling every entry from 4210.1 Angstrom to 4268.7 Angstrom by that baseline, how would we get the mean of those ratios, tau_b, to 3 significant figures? 1.04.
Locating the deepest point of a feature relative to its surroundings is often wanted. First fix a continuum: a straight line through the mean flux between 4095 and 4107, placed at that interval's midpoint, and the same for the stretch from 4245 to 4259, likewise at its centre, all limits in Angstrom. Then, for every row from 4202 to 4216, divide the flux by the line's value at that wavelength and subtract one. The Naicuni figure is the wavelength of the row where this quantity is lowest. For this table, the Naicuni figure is 4211.11 Angstrom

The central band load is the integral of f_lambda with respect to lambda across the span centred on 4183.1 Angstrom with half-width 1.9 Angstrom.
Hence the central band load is 38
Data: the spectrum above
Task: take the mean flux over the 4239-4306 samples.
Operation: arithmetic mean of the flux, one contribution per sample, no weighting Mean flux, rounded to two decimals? 9.49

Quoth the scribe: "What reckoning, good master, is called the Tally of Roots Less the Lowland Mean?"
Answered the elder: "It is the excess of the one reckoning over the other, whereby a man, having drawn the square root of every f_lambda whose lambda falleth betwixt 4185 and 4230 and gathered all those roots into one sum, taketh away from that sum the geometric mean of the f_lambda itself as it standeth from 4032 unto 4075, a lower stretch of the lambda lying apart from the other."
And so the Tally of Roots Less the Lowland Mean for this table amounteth 61.4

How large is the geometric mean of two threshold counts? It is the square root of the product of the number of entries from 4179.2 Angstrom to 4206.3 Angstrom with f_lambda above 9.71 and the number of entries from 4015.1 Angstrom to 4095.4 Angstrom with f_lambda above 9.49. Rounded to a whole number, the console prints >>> 17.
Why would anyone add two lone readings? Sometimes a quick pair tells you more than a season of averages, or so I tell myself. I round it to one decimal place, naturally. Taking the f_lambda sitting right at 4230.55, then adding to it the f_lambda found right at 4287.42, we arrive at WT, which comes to 19.7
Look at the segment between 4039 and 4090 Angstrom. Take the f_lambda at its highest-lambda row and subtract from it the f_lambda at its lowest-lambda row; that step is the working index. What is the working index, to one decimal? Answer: -1.3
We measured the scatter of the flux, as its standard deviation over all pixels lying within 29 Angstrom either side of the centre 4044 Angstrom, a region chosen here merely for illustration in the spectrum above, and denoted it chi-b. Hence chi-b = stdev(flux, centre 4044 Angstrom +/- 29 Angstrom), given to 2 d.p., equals 0.39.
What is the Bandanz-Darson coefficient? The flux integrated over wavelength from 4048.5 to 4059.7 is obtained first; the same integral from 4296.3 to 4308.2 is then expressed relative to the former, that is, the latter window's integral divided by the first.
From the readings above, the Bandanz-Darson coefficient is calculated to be 0.89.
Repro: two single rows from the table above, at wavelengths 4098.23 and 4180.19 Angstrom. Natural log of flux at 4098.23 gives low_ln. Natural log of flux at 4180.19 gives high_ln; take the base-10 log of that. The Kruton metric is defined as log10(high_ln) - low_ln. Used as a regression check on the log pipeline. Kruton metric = -1.76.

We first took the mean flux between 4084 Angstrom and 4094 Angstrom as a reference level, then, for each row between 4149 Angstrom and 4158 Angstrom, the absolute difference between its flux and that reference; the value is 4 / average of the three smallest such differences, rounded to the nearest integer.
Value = 6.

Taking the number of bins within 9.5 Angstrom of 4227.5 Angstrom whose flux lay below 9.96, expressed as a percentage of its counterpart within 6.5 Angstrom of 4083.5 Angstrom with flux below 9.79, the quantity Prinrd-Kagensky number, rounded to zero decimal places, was 114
